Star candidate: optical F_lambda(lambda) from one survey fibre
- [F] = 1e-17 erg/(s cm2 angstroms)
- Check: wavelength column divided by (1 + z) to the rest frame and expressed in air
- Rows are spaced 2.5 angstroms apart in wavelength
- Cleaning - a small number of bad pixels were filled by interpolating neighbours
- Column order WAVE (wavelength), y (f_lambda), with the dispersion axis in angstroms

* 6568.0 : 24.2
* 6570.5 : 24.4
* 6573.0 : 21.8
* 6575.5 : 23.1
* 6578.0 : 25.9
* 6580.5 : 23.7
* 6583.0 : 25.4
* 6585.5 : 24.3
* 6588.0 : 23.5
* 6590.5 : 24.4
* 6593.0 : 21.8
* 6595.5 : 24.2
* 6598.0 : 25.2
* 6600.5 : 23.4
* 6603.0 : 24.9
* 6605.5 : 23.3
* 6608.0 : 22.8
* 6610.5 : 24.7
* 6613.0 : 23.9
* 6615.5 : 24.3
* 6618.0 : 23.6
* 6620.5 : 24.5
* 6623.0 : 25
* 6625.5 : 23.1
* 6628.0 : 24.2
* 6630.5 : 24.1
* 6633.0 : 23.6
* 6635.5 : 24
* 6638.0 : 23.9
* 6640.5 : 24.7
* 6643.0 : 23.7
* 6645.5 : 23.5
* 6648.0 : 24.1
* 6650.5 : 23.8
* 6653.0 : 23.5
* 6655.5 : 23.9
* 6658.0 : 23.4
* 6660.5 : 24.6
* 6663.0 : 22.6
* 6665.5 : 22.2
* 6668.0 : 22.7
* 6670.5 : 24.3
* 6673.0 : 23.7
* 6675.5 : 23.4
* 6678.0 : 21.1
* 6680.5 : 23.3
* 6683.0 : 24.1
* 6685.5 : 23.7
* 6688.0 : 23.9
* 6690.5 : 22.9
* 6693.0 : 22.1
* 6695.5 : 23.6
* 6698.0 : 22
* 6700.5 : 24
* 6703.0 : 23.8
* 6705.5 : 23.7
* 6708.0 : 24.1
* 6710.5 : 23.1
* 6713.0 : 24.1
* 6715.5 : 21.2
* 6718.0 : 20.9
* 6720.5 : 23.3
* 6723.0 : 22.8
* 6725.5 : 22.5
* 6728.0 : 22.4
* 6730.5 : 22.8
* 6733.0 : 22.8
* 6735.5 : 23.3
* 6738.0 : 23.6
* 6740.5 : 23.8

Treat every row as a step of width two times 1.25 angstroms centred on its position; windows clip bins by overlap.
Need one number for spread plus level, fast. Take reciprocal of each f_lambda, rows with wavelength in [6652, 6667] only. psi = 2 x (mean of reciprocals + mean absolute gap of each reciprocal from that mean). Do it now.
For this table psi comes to 0.0881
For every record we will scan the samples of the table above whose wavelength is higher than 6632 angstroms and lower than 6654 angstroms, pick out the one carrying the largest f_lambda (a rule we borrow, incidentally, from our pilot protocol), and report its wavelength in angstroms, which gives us 6640.5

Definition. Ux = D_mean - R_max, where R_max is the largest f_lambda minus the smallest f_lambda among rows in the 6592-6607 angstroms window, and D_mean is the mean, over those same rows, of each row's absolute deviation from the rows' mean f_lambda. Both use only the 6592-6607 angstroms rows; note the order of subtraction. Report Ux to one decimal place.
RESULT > -2.4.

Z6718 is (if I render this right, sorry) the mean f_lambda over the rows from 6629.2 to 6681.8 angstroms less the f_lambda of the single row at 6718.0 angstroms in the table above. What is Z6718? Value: 2.6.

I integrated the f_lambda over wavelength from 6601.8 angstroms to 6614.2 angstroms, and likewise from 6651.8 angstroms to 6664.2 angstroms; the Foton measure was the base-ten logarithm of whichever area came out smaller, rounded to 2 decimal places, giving 2.47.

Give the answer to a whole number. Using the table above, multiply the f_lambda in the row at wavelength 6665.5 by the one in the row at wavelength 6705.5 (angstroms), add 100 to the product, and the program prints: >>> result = 626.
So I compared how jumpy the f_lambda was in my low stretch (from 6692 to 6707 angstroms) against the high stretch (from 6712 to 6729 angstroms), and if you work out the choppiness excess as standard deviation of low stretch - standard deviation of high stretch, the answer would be -0.22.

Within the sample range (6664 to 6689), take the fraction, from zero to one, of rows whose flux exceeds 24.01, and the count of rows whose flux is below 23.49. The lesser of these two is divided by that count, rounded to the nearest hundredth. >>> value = 0.04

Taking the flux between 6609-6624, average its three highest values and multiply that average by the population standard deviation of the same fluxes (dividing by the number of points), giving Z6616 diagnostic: 12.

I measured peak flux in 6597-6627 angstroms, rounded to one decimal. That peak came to 25.2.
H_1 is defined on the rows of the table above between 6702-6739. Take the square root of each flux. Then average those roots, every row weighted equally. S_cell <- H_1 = 4.79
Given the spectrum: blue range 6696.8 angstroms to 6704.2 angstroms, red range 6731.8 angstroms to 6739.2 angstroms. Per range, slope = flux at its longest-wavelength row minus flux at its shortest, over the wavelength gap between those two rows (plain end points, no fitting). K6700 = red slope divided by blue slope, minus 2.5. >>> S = -2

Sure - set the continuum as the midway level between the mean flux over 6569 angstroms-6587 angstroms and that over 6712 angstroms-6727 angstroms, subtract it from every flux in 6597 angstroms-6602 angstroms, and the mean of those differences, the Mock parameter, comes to 1.0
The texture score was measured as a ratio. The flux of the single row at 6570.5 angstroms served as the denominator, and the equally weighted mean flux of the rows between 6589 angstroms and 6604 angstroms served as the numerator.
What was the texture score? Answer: 0.98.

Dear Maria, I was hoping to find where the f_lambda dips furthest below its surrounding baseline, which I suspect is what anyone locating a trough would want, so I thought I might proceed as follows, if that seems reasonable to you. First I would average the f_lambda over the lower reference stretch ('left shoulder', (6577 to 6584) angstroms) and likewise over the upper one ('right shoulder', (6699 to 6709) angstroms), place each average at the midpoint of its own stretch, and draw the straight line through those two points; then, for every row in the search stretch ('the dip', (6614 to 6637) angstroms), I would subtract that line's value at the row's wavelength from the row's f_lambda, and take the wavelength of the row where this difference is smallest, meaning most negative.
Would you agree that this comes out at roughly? 6625.5 angstroms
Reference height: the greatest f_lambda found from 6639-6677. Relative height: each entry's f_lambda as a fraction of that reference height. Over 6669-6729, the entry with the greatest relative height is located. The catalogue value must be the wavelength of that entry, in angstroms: 6670.5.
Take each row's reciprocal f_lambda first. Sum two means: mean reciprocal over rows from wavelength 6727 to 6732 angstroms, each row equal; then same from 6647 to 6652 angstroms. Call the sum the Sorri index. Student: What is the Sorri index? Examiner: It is 0.0860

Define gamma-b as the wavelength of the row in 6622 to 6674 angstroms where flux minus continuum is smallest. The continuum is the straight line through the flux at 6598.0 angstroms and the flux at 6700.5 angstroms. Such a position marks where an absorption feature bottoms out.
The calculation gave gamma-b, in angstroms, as 6665.5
